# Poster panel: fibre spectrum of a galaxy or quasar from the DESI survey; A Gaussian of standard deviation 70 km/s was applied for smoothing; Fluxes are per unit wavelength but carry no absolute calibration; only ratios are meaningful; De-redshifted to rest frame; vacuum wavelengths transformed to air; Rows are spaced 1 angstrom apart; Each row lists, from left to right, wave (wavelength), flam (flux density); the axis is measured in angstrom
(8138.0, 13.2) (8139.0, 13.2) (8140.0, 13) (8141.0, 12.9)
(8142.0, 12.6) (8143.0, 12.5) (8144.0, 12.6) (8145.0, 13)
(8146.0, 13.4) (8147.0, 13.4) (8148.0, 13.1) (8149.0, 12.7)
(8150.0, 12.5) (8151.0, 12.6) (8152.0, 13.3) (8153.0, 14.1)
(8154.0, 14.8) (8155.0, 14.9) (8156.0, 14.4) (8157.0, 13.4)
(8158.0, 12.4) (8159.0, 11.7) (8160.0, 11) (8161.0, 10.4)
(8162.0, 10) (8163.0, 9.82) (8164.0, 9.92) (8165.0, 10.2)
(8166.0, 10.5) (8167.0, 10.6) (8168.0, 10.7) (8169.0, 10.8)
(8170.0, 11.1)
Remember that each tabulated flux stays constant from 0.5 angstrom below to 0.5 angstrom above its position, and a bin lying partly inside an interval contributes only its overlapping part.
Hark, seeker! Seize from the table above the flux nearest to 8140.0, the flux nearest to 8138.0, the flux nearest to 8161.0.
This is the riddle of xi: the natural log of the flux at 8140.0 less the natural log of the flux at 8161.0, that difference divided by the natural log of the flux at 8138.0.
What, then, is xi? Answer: 0.09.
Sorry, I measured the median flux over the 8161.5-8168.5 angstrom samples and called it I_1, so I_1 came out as 10.2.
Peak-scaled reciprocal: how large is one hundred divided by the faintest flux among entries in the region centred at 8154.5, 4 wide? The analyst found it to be 7.1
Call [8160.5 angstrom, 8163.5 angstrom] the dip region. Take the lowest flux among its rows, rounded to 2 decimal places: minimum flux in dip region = 9.82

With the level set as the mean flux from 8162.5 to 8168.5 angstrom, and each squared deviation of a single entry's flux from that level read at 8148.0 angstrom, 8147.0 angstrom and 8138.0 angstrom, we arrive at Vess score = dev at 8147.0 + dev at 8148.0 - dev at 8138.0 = 9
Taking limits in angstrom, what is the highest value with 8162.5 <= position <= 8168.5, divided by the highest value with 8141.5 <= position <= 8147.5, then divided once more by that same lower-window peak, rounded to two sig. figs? 0.060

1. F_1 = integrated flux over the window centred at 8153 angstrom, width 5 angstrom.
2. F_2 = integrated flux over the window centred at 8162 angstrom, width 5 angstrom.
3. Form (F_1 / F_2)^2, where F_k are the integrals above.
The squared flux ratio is 1.86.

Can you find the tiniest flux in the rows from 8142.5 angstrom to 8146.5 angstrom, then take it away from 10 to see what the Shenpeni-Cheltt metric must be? -2.50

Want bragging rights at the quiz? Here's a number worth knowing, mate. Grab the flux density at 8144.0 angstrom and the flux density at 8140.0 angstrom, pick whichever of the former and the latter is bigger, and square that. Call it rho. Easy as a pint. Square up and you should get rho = 169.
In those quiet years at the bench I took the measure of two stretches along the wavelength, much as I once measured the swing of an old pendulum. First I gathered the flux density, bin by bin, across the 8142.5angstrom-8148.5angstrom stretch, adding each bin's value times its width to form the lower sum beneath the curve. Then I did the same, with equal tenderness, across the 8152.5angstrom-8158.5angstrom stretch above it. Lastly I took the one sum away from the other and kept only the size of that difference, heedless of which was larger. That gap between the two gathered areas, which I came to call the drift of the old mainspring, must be 6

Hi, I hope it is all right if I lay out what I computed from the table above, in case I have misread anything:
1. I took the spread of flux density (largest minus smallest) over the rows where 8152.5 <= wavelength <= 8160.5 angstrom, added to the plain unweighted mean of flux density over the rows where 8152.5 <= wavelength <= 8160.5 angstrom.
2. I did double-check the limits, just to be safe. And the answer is 17.2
